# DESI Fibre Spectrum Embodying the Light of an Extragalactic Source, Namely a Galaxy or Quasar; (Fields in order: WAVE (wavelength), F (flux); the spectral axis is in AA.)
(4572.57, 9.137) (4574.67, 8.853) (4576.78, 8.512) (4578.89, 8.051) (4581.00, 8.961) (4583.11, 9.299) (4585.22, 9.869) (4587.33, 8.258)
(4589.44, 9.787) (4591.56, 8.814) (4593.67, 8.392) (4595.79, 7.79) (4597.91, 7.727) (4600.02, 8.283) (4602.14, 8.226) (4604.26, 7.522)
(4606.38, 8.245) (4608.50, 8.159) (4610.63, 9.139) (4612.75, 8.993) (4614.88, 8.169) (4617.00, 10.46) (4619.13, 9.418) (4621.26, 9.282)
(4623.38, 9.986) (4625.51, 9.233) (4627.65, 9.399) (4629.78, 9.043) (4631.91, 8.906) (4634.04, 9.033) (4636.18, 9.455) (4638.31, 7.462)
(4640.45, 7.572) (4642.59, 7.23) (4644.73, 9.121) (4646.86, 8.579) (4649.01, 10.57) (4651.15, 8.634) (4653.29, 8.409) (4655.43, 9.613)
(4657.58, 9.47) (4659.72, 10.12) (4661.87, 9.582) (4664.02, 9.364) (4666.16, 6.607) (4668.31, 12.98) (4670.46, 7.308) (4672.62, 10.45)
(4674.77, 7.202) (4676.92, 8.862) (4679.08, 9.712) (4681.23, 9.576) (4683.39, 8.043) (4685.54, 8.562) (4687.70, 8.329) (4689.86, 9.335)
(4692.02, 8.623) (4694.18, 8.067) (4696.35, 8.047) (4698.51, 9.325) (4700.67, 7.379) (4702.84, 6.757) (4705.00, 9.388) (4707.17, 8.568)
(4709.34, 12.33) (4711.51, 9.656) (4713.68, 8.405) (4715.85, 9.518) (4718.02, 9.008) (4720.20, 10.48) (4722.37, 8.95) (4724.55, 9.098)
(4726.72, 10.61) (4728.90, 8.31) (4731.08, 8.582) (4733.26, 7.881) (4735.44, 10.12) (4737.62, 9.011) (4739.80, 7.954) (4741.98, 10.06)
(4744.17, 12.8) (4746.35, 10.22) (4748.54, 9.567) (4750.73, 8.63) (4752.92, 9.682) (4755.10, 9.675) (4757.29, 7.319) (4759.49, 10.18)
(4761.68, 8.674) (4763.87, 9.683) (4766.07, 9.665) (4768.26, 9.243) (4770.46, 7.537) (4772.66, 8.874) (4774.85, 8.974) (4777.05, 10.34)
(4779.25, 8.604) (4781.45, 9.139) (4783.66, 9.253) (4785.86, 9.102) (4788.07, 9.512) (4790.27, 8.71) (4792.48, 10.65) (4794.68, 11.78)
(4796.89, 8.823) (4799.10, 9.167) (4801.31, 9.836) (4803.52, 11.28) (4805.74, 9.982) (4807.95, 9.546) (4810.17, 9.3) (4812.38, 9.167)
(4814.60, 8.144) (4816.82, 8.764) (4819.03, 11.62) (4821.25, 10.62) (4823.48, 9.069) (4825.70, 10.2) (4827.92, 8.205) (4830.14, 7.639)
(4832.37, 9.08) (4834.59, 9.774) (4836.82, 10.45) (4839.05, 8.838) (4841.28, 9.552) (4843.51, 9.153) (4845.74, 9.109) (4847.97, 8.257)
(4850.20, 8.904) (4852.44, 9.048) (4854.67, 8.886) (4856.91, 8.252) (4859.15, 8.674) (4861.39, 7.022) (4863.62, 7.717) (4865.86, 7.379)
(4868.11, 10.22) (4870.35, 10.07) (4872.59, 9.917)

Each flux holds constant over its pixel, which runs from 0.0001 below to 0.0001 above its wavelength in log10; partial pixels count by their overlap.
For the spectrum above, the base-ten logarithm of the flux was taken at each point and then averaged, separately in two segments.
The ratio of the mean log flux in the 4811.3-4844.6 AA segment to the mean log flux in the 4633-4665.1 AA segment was 1.02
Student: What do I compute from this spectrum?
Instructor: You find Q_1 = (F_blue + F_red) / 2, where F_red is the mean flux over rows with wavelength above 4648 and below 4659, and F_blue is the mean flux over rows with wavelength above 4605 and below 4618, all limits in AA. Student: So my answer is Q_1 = 9.1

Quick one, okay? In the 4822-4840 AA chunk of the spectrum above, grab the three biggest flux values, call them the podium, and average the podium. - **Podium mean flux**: 10.1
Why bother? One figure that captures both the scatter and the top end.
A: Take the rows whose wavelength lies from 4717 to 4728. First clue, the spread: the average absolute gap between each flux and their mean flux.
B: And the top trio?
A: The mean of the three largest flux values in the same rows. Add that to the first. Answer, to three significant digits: 10.8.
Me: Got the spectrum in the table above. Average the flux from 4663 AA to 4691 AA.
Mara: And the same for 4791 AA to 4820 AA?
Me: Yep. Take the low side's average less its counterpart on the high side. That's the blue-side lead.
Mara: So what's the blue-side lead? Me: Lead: -0.9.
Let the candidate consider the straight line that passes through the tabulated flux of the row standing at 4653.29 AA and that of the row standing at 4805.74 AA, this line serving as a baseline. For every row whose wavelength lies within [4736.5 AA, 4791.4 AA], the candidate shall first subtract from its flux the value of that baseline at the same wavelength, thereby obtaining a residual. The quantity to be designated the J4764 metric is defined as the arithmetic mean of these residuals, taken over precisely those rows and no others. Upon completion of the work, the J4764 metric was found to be -0.25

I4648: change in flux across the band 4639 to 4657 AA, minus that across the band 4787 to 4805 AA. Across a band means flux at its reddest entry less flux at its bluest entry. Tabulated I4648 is 0.3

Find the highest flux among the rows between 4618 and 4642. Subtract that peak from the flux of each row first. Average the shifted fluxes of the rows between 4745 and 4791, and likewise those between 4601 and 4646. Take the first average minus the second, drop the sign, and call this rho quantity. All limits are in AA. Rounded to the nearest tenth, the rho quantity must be 0.4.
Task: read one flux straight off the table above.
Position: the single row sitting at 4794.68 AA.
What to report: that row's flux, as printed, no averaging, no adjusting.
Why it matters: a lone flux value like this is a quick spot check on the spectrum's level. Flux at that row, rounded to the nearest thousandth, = 11.780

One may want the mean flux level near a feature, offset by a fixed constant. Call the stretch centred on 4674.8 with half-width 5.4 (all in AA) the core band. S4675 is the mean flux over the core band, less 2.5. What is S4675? 6.21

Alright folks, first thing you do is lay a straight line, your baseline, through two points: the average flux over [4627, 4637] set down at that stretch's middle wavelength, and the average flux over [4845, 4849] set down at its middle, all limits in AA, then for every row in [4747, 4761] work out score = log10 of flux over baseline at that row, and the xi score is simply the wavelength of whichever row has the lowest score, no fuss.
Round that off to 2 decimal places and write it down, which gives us 4757.29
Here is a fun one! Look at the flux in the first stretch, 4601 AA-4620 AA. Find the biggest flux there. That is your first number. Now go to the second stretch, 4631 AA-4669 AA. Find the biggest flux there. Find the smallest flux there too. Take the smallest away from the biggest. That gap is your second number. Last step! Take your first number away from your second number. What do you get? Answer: -4.1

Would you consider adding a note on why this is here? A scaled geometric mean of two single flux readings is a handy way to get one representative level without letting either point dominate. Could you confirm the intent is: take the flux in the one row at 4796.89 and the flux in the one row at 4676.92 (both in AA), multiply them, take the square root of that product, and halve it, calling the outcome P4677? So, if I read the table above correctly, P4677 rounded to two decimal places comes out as 4.42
